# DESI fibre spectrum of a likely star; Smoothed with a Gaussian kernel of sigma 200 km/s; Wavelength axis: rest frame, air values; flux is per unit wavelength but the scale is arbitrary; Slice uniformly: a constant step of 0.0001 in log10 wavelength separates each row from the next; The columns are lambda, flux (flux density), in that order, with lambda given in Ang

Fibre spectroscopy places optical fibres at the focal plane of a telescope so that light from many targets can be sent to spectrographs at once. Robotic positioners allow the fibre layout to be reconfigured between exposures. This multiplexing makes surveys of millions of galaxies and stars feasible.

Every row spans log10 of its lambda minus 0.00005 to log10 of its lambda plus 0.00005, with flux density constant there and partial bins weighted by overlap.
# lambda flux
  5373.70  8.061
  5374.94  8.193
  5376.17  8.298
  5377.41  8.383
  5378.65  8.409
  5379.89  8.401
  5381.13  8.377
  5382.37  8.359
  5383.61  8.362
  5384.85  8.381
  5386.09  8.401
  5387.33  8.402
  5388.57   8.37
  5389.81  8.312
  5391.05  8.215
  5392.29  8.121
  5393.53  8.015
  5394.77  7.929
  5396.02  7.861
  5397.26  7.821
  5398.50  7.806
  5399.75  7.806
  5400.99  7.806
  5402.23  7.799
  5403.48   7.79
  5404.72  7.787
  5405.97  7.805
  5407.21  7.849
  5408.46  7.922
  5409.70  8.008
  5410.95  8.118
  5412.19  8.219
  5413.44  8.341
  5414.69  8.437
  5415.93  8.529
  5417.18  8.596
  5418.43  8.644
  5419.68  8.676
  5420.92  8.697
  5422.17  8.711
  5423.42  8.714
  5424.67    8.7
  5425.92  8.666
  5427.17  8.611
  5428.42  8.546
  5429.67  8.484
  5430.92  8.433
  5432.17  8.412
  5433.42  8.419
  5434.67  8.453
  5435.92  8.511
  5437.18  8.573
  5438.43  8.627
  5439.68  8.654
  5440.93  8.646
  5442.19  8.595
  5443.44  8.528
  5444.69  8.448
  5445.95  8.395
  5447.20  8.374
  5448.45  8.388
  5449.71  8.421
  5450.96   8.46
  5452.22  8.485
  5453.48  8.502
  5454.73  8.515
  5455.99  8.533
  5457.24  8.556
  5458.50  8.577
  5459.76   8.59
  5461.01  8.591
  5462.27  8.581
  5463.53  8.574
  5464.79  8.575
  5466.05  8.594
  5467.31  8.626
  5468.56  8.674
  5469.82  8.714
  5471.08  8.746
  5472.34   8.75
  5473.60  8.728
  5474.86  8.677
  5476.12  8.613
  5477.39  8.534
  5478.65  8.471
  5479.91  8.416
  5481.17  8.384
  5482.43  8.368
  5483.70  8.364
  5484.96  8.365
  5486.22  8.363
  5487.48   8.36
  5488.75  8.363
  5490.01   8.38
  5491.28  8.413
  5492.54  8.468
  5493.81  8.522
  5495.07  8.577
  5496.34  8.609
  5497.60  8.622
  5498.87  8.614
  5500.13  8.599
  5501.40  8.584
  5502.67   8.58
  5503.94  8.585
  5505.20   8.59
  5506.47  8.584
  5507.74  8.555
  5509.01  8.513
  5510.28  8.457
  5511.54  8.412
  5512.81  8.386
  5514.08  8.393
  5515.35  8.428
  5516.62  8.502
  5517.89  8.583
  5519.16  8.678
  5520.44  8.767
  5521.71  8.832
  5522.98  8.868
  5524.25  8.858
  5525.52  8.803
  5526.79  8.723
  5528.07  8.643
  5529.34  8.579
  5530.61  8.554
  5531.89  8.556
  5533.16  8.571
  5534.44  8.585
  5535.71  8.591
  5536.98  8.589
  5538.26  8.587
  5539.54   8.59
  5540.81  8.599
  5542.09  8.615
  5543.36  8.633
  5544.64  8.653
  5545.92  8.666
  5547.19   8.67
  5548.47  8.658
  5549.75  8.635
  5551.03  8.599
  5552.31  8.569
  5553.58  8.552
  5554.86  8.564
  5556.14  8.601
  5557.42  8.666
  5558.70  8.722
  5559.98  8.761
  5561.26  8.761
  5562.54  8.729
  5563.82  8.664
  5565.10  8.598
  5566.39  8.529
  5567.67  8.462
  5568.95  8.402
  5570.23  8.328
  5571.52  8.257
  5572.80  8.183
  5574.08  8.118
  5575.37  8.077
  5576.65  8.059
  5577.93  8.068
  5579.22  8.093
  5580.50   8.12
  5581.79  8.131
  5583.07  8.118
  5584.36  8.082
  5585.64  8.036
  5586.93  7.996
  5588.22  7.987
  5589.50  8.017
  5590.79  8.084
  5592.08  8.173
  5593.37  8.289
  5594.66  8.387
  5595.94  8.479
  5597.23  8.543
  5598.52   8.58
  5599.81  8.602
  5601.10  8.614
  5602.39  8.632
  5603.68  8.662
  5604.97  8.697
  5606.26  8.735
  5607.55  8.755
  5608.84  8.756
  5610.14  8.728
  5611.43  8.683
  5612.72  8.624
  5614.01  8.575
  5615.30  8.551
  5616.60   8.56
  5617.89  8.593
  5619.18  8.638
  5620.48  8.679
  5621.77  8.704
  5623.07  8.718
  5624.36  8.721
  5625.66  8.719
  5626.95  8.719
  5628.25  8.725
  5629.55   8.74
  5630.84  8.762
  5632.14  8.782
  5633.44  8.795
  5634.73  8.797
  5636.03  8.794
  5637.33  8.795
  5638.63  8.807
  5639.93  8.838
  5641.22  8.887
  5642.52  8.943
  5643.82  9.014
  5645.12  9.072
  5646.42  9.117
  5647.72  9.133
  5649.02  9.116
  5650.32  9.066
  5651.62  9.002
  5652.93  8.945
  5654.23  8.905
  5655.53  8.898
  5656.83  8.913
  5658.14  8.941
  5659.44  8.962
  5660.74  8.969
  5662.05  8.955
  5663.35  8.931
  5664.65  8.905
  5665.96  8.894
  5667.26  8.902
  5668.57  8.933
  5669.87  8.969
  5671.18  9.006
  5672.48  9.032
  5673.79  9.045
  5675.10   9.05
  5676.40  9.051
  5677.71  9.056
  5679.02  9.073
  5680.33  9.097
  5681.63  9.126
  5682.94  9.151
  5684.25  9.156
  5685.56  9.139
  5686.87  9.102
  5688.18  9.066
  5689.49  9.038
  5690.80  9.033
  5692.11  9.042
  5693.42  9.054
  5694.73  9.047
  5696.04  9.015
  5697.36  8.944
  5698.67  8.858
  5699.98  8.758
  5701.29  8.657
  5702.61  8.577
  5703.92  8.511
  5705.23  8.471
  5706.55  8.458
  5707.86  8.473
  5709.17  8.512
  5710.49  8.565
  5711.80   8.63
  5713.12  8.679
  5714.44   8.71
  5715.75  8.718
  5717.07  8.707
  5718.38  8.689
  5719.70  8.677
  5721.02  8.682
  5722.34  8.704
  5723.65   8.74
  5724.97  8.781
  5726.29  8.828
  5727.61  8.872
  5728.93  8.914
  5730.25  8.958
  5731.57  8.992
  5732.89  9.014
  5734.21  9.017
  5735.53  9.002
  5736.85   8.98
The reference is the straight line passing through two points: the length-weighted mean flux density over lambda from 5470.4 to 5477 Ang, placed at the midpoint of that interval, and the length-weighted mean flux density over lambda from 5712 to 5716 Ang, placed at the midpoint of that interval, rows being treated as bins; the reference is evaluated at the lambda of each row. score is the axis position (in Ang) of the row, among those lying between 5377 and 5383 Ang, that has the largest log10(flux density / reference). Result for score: 5378.65 Ang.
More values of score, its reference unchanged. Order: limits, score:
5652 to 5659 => 5652.93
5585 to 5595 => 5594.66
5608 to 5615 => 5608.84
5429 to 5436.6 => 5435.92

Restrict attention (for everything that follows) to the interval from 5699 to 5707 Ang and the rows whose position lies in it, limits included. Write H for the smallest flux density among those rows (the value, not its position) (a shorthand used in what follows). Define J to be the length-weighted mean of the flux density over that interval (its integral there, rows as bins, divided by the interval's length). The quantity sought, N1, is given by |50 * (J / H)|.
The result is 50.8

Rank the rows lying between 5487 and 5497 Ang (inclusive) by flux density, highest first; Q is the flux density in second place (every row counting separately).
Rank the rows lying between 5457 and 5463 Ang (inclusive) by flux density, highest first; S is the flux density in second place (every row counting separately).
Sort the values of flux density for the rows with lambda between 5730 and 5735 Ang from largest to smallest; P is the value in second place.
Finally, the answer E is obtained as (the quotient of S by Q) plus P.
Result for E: 10.0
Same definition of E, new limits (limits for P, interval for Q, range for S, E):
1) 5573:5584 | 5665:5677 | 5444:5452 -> 9.1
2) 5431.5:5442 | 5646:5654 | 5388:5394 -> 9.6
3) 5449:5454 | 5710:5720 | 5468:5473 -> 9.5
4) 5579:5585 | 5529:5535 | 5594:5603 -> 9.1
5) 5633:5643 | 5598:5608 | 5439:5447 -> 9.9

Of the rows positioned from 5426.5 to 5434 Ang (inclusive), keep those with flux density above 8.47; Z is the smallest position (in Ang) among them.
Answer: 5427.17 Ang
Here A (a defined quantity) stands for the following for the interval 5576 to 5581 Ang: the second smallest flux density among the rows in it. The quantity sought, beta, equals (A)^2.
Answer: 65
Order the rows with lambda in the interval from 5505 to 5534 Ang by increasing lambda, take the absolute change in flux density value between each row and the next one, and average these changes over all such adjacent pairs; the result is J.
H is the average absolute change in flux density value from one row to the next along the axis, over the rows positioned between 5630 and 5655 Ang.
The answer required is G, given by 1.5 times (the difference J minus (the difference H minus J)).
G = 0.09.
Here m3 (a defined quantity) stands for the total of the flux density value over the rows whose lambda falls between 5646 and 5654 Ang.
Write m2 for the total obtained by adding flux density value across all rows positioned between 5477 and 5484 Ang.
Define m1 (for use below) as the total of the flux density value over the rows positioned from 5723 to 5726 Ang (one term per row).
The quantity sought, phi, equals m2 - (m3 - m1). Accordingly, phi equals 14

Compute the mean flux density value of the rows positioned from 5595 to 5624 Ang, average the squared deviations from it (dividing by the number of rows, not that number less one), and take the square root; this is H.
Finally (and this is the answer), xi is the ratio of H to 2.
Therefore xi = 0.037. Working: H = 0.075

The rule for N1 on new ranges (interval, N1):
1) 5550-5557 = 50.2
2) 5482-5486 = 50.0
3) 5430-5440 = 50.6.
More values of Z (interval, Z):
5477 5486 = 5477.39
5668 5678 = 5668.57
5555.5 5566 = 5556.14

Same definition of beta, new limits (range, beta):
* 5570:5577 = 65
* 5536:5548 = 74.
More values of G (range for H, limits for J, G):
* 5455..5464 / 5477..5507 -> 0.05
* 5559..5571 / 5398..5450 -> 0.05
